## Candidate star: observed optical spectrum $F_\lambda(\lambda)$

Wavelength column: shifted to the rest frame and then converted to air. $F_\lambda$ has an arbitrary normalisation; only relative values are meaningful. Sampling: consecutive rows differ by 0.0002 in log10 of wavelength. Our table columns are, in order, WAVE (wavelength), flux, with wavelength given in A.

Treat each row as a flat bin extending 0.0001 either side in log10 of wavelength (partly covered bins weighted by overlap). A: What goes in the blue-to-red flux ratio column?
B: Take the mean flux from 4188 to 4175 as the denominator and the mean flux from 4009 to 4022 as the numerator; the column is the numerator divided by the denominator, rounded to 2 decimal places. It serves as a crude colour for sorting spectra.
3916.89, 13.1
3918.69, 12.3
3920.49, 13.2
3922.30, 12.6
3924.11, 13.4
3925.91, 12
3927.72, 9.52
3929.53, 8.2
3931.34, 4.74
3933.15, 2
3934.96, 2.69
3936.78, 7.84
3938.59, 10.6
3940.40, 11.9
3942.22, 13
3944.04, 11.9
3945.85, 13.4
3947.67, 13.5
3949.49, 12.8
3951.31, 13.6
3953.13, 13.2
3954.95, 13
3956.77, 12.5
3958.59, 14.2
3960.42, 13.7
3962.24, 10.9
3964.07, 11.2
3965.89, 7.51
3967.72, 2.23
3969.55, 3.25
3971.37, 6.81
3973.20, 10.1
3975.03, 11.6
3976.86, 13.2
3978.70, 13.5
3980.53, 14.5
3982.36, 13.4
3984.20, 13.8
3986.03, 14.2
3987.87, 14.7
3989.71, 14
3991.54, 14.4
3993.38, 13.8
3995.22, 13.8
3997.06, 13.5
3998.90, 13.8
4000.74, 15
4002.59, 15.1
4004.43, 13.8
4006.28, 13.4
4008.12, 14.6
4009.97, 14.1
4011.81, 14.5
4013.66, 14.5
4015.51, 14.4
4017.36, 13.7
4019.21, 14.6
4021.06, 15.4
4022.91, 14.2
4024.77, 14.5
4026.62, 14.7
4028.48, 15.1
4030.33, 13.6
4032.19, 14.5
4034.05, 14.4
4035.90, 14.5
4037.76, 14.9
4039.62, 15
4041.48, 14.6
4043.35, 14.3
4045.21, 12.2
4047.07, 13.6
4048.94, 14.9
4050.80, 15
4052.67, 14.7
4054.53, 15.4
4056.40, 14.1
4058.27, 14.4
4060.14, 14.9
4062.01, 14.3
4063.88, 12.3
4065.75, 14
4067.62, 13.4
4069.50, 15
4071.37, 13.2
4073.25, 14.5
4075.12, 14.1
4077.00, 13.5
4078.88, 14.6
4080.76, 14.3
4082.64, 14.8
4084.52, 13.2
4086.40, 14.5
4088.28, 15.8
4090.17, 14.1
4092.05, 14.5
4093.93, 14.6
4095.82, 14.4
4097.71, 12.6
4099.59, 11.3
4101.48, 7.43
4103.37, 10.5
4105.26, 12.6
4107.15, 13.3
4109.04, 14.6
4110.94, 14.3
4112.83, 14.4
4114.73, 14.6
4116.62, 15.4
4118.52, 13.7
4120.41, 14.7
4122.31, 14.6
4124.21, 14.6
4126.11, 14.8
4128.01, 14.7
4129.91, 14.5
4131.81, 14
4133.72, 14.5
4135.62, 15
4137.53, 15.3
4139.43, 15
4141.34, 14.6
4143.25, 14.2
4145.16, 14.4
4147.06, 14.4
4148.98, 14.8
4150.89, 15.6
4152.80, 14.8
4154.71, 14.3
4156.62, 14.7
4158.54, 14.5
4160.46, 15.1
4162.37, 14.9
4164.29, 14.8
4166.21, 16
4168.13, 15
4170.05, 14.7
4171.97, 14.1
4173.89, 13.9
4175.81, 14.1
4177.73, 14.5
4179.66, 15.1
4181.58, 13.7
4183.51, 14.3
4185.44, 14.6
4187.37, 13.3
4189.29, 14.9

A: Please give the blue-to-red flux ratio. 1.02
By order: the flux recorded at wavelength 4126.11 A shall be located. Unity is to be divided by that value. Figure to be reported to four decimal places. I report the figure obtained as 0.0676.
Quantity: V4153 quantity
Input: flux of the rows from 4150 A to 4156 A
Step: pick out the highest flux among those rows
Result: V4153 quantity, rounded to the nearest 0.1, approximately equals 15.6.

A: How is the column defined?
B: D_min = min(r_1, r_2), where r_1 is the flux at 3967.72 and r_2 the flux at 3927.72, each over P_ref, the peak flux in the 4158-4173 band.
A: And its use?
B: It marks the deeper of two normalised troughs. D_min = 0.14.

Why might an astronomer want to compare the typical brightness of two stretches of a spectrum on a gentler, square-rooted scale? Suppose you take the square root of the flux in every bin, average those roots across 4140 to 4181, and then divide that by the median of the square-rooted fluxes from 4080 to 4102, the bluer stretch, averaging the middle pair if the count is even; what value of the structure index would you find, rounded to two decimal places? 1.01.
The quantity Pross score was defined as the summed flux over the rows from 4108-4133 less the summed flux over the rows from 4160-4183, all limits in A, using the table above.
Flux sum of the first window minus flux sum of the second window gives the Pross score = 13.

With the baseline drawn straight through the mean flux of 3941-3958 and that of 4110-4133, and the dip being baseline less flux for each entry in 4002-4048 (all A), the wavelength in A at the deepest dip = 4045.21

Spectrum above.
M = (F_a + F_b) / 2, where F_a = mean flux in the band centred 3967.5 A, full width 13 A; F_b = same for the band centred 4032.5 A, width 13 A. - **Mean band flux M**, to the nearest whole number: 11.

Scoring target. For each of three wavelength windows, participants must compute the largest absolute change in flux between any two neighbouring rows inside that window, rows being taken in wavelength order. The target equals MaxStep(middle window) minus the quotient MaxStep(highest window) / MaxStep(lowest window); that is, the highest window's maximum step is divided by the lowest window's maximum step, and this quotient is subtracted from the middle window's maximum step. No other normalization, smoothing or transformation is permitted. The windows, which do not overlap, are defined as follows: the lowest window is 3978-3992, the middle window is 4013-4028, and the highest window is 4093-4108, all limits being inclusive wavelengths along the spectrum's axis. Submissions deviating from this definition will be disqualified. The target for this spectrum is -2.3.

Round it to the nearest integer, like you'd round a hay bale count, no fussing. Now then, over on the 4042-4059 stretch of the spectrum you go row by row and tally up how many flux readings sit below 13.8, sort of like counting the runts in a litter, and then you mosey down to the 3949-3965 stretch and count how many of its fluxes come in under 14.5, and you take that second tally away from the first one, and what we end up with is -7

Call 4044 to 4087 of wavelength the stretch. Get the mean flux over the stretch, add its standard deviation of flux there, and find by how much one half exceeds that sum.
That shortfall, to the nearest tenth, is -14.5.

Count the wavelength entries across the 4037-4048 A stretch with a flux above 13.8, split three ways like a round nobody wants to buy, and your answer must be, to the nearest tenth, 1.3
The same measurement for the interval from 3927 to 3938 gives 0.0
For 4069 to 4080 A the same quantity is 1.3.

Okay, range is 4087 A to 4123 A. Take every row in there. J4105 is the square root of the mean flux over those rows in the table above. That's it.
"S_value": 3.68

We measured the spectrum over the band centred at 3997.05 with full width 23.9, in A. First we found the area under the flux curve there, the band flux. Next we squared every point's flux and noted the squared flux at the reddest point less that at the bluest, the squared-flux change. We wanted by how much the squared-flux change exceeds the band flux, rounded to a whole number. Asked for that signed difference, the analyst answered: -327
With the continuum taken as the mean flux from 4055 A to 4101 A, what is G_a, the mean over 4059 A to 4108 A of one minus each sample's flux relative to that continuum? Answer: 0.03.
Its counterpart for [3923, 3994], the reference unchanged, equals 0.21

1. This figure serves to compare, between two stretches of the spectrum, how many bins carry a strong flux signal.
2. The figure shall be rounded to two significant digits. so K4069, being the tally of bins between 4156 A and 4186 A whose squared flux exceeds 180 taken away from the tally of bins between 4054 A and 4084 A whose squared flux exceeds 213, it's -11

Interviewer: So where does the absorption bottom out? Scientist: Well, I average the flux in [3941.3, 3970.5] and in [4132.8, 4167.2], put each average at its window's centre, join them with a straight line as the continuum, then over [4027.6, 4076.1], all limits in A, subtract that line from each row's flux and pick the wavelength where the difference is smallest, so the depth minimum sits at 4063.88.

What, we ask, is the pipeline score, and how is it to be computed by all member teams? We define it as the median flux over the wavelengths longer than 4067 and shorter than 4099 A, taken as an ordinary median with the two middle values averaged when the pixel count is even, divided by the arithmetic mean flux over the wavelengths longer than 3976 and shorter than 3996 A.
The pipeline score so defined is 1.03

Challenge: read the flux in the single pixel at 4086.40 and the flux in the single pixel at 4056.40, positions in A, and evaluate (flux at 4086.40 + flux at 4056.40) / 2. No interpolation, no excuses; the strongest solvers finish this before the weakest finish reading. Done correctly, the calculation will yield 14.30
